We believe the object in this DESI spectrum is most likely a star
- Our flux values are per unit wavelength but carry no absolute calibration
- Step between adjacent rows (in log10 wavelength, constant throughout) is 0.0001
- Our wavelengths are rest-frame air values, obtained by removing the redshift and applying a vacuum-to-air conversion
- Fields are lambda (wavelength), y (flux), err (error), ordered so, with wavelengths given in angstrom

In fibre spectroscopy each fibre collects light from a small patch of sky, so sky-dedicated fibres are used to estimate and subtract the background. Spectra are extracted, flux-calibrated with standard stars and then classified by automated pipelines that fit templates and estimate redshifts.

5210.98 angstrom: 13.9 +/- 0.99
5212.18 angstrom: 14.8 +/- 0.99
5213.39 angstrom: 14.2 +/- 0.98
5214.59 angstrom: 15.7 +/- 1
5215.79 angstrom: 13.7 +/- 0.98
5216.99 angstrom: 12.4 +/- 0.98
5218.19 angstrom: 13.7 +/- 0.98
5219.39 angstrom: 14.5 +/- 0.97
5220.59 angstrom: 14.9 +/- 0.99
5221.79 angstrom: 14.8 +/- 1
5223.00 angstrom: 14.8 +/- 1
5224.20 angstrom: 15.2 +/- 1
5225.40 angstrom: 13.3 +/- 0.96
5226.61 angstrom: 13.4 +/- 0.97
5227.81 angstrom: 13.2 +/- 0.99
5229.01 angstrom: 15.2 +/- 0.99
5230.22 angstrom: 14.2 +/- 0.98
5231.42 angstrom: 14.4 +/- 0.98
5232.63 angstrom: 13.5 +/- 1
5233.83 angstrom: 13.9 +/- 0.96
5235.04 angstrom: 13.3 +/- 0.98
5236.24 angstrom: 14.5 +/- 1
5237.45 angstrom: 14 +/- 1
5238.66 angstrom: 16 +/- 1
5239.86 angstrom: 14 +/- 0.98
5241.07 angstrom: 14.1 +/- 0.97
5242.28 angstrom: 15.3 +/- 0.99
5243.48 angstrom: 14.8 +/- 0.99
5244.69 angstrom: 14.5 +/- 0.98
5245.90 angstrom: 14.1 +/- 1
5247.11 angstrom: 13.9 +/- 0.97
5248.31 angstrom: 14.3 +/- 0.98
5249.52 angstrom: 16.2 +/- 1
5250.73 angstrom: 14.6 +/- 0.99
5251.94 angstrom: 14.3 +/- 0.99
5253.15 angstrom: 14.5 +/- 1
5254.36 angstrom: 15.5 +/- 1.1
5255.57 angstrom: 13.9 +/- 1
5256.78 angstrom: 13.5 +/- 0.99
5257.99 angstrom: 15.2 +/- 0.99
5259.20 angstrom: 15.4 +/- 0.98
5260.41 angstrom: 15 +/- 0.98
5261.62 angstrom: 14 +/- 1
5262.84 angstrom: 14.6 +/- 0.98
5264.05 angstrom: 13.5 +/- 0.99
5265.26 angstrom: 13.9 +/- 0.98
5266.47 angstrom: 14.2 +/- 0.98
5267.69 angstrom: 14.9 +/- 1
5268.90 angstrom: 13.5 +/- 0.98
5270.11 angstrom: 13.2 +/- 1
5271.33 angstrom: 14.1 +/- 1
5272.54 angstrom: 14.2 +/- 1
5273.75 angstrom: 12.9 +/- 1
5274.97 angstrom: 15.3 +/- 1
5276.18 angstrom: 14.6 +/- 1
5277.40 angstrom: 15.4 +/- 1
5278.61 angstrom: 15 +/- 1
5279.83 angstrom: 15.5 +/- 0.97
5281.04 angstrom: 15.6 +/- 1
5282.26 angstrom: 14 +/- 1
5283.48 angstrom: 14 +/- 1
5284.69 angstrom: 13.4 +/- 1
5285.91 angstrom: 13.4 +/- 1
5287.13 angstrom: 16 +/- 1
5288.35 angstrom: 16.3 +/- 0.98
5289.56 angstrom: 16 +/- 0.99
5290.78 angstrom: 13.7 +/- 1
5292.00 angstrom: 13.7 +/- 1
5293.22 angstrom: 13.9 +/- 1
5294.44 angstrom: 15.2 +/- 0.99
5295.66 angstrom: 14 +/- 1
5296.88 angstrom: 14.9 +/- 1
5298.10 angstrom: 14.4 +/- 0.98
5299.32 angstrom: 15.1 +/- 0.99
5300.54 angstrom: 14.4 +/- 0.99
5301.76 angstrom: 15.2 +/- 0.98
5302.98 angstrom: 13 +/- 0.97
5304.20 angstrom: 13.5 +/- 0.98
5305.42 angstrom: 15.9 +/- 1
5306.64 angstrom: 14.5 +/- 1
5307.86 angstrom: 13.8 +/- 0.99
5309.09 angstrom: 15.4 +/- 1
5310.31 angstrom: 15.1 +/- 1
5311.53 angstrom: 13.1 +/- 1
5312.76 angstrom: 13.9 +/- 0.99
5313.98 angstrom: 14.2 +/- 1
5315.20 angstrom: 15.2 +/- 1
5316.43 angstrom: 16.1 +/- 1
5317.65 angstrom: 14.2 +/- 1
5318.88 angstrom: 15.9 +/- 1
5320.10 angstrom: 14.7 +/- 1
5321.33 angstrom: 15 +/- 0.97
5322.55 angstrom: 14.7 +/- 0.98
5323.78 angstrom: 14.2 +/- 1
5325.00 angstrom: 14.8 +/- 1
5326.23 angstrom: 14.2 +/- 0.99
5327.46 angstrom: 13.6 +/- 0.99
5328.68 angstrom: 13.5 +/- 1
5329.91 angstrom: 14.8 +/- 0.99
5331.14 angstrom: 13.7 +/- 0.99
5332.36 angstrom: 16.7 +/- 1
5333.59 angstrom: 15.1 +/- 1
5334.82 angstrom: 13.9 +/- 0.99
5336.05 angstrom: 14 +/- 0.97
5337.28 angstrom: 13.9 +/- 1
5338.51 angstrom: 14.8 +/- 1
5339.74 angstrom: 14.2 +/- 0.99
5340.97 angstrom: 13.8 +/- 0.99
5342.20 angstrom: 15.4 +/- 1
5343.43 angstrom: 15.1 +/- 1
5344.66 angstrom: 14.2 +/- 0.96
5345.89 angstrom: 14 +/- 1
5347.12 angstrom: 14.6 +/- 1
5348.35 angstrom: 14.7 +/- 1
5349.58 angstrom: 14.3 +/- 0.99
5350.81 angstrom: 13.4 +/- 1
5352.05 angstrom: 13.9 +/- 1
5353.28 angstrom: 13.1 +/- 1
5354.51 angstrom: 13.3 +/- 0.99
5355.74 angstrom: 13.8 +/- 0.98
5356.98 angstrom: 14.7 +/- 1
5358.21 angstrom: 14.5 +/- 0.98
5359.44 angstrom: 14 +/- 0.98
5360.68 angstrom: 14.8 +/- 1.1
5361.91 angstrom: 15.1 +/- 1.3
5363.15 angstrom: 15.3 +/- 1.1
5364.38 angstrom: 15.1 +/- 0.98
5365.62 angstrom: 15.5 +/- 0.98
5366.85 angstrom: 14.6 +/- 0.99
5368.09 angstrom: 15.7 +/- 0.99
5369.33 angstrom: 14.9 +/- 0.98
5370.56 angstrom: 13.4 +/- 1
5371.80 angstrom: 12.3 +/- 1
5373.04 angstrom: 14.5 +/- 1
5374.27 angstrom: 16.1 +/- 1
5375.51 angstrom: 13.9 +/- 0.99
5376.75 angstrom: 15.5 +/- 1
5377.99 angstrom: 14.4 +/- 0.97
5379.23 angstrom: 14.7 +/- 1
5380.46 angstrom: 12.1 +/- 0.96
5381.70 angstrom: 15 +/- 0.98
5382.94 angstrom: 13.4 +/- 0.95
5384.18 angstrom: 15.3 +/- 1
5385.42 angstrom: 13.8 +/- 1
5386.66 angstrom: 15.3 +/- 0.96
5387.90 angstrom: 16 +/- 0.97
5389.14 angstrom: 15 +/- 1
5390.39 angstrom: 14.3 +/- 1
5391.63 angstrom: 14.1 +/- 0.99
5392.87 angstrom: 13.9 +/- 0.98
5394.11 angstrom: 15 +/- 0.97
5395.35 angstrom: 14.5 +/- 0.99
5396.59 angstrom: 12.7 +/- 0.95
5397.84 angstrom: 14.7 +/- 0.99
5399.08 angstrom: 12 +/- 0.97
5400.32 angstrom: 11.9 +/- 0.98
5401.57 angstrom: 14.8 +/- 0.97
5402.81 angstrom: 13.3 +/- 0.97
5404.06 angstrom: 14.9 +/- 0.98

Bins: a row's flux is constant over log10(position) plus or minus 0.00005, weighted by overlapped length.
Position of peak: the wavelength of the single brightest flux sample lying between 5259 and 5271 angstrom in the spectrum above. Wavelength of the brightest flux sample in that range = 5259.20 angstrom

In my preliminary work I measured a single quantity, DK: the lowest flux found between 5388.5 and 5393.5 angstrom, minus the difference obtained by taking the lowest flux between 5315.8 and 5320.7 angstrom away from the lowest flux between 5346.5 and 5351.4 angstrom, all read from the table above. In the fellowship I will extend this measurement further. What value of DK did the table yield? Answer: 14.7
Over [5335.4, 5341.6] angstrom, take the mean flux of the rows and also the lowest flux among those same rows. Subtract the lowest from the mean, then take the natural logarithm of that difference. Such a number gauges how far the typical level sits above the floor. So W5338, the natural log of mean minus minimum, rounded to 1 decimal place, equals -1.1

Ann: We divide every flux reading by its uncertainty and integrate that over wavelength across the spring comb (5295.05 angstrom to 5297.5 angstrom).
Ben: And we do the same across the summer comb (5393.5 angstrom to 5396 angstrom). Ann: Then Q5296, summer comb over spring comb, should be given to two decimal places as 1.06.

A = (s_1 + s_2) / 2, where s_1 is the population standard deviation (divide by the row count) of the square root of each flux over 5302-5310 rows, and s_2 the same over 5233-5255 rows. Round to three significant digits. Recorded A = 0.116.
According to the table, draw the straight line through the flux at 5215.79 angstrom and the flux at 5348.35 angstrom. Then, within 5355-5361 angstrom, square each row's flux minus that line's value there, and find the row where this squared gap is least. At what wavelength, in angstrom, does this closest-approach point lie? 5360.68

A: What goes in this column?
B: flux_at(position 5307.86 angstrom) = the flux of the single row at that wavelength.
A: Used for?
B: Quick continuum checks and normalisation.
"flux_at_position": 13.8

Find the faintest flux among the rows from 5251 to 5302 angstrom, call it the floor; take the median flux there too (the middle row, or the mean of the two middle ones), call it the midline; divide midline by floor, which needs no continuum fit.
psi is 1.116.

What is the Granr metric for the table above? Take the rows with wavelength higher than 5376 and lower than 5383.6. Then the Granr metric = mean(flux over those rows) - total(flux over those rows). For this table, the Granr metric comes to -70.9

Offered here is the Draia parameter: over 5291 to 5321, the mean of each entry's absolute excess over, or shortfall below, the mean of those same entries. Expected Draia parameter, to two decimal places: 0.72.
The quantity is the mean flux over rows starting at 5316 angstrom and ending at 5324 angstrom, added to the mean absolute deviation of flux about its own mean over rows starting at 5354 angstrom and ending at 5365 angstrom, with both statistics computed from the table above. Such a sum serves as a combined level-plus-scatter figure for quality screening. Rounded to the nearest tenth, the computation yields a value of 15.5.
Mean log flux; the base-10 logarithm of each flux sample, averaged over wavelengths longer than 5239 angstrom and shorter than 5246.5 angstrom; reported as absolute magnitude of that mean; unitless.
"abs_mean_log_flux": 1.16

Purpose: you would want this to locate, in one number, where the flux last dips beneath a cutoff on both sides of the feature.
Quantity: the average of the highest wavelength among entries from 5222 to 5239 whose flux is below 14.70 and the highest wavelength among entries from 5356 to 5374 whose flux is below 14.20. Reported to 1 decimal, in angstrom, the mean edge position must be 5304.6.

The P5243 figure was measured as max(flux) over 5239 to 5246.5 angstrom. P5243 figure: 15.3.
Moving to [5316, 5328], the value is 16.1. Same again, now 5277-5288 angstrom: 16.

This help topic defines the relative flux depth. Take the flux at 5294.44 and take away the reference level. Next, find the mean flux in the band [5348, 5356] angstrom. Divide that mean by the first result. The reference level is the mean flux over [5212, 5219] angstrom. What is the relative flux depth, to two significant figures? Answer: 12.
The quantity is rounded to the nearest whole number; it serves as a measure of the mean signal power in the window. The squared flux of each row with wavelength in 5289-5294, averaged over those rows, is 206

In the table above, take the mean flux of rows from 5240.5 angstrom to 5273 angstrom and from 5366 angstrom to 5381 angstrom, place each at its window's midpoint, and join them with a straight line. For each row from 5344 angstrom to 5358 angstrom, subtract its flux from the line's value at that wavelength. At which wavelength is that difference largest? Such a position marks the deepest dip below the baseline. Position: 5353.28 angstrom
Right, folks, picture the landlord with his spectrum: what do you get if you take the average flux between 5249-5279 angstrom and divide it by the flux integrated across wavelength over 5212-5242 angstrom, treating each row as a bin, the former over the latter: 0.0338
